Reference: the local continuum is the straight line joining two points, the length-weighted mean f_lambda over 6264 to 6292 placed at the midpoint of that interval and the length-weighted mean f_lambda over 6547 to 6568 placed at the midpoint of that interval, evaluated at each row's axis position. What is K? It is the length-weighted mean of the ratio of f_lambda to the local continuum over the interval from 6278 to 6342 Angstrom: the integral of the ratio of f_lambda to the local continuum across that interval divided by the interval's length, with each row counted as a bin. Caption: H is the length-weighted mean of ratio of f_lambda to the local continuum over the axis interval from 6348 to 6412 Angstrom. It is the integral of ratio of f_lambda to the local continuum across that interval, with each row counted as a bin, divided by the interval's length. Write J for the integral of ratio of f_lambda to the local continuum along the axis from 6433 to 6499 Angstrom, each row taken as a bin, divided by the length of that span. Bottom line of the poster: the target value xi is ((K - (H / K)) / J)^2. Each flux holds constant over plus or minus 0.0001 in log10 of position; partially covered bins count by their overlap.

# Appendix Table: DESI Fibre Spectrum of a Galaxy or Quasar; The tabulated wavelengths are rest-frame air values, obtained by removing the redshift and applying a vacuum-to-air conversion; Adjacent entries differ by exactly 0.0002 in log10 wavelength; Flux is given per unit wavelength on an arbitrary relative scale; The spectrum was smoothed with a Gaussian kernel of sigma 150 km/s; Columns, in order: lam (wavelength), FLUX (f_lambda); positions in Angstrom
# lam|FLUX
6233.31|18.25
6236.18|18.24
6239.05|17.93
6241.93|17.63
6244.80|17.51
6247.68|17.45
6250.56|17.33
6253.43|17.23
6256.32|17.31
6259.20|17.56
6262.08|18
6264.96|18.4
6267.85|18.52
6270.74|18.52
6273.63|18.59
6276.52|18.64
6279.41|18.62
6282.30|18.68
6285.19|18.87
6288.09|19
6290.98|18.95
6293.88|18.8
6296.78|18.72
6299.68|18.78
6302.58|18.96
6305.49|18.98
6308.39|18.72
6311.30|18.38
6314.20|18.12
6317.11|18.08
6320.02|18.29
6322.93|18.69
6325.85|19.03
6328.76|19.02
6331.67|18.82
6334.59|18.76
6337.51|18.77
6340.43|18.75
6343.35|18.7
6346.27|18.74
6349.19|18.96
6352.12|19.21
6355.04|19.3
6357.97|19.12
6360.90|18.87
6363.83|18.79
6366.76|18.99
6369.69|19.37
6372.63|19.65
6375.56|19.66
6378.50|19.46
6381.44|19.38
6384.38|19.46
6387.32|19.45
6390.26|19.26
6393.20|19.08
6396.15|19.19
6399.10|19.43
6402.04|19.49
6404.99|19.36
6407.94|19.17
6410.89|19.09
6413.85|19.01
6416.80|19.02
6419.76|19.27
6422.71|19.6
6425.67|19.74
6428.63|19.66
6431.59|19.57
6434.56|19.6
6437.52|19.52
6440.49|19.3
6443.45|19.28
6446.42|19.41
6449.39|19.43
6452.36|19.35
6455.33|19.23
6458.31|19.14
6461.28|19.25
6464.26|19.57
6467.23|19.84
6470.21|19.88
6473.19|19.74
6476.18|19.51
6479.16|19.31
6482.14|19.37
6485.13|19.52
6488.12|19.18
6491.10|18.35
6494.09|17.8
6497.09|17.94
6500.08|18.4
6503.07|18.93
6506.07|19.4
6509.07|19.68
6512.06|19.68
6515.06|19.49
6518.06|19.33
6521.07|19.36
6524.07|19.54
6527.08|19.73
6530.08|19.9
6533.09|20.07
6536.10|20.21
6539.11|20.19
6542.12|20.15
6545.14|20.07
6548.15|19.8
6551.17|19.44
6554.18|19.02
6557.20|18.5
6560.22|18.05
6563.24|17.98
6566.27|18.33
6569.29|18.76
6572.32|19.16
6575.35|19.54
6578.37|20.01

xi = 0.0007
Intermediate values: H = 1.03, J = 1.03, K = 1.002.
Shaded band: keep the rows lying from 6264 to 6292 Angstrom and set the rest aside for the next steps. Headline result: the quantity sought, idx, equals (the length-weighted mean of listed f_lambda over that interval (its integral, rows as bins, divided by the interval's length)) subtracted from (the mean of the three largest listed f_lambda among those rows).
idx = 0.26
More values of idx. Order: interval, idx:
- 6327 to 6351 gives 0.11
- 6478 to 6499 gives 0.64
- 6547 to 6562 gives 0.49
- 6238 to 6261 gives 0.21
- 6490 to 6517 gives 0.75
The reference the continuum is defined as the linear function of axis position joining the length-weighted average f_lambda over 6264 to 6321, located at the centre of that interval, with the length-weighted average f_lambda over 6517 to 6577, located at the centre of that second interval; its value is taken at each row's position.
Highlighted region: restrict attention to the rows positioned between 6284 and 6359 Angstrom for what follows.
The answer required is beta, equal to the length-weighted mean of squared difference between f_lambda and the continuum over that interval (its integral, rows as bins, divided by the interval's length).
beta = 0.09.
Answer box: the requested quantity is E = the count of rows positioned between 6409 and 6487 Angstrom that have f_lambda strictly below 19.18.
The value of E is 4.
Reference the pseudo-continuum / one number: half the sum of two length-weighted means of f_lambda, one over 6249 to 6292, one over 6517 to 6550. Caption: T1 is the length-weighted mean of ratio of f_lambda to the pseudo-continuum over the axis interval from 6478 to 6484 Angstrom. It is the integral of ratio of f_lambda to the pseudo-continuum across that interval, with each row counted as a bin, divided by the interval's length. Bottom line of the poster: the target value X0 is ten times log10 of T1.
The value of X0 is 0.07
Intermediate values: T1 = 1.02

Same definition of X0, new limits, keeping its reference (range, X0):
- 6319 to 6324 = -0.13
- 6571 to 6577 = 0.07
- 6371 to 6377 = 0.13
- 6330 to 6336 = -0.06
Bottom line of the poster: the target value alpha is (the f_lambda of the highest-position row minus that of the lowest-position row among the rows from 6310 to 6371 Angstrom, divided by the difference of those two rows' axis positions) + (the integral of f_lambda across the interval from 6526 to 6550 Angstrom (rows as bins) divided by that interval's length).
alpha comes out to 20.0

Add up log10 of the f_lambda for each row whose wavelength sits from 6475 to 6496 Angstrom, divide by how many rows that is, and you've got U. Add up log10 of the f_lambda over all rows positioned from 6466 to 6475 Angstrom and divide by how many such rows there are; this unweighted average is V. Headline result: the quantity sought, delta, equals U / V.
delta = 0.99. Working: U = 1.28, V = 1.297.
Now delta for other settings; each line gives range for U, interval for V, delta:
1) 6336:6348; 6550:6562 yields 1.00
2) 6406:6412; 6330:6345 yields 1.01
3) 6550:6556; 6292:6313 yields 1.01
